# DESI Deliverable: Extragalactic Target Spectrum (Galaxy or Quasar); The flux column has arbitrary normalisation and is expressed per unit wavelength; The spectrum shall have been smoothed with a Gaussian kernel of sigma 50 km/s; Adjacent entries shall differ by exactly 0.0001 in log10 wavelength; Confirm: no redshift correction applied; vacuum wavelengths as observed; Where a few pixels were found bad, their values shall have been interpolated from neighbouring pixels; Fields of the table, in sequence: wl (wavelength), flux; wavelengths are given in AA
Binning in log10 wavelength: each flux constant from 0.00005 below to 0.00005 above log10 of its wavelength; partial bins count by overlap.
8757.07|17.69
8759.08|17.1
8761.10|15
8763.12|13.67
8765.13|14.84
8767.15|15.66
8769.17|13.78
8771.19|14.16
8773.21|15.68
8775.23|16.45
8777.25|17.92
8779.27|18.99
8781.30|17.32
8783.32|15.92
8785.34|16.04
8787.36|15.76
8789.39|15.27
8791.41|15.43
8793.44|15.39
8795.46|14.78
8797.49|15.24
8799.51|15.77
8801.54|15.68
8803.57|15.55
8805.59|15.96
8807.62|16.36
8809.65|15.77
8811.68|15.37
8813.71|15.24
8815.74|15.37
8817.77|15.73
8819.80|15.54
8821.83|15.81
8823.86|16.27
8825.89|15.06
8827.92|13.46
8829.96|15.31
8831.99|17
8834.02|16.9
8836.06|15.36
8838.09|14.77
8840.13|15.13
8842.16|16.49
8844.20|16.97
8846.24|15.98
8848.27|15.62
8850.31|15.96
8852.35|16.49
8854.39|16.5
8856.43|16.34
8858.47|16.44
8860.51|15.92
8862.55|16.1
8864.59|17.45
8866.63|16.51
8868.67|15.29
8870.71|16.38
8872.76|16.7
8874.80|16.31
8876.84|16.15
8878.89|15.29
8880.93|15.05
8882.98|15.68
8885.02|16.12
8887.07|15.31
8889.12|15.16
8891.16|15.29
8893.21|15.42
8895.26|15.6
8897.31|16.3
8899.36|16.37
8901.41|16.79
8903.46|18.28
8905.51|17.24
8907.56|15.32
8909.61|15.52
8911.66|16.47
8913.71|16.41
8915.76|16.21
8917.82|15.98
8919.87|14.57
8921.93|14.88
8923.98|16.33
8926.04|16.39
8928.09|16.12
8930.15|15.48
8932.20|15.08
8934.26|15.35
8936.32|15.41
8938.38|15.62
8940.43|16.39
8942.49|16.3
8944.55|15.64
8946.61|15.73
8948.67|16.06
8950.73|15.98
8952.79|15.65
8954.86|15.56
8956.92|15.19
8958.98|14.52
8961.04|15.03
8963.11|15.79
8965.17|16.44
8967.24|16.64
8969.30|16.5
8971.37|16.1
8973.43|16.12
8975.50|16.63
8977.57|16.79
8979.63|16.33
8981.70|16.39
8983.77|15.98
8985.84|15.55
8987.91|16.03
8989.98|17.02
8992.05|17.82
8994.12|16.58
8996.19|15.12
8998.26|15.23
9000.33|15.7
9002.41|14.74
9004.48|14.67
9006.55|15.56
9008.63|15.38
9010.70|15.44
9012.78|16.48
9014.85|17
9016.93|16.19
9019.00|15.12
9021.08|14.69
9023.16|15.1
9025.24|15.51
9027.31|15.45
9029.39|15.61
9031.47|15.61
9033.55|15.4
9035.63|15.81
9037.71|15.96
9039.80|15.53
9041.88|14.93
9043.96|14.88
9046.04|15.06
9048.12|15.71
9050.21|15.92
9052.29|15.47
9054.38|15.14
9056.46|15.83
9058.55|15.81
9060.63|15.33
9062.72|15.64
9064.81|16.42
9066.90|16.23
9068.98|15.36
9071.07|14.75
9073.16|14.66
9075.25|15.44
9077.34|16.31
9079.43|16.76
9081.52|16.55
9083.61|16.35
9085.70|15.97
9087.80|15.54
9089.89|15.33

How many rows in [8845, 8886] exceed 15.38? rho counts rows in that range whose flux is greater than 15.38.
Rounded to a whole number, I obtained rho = 17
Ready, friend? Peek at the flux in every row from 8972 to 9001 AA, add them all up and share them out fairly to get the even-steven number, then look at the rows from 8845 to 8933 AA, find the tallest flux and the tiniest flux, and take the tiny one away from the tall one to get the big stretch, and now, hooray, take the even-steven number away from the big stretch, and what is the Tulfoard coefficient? -12.5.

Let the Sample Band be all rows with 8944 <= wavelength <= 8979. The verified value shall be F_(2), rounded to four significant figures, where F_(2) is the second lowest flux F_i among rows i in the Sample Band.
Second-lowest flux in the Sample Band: 15.03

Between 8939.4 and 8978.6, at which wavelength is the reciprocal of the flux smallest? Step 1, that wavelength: 8977.57 AA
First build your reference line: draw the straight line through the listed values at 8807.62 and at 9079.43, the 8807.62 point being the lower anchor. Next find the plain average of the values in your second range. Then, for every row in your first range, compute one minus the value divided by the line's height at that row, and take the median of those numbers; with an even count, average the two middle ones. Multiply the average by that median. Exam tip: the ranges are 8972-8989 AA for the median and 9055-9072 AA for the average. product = 0.36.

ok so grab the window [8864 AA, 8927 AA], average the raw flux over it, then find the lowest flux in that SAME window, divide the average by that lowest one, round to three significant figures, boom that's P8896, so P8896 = 1.10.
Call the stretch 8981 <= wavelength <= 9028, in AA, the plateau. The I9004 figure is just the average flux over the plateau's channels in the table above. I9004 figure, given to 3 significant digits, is 15.8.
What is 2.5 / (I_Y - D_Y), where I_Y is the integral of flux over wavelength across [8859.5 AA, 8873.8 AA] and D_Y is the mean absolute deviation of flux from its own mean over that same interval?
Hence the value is 0.0107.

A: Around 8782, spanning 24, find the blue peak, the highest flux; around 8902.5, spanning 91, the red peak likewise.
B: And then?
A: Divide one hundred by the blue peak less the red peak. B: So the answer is 141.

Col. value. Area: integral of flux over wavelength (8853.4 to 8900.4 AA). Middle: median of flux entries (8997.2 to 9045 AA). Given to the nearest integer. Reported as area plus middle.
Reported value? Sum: 767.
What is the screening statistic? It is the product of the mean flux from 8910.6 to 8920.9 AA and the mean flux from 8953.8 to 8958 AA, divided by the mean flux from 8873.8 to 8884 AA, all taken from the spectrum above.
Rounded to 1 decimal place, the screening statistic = 15.6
